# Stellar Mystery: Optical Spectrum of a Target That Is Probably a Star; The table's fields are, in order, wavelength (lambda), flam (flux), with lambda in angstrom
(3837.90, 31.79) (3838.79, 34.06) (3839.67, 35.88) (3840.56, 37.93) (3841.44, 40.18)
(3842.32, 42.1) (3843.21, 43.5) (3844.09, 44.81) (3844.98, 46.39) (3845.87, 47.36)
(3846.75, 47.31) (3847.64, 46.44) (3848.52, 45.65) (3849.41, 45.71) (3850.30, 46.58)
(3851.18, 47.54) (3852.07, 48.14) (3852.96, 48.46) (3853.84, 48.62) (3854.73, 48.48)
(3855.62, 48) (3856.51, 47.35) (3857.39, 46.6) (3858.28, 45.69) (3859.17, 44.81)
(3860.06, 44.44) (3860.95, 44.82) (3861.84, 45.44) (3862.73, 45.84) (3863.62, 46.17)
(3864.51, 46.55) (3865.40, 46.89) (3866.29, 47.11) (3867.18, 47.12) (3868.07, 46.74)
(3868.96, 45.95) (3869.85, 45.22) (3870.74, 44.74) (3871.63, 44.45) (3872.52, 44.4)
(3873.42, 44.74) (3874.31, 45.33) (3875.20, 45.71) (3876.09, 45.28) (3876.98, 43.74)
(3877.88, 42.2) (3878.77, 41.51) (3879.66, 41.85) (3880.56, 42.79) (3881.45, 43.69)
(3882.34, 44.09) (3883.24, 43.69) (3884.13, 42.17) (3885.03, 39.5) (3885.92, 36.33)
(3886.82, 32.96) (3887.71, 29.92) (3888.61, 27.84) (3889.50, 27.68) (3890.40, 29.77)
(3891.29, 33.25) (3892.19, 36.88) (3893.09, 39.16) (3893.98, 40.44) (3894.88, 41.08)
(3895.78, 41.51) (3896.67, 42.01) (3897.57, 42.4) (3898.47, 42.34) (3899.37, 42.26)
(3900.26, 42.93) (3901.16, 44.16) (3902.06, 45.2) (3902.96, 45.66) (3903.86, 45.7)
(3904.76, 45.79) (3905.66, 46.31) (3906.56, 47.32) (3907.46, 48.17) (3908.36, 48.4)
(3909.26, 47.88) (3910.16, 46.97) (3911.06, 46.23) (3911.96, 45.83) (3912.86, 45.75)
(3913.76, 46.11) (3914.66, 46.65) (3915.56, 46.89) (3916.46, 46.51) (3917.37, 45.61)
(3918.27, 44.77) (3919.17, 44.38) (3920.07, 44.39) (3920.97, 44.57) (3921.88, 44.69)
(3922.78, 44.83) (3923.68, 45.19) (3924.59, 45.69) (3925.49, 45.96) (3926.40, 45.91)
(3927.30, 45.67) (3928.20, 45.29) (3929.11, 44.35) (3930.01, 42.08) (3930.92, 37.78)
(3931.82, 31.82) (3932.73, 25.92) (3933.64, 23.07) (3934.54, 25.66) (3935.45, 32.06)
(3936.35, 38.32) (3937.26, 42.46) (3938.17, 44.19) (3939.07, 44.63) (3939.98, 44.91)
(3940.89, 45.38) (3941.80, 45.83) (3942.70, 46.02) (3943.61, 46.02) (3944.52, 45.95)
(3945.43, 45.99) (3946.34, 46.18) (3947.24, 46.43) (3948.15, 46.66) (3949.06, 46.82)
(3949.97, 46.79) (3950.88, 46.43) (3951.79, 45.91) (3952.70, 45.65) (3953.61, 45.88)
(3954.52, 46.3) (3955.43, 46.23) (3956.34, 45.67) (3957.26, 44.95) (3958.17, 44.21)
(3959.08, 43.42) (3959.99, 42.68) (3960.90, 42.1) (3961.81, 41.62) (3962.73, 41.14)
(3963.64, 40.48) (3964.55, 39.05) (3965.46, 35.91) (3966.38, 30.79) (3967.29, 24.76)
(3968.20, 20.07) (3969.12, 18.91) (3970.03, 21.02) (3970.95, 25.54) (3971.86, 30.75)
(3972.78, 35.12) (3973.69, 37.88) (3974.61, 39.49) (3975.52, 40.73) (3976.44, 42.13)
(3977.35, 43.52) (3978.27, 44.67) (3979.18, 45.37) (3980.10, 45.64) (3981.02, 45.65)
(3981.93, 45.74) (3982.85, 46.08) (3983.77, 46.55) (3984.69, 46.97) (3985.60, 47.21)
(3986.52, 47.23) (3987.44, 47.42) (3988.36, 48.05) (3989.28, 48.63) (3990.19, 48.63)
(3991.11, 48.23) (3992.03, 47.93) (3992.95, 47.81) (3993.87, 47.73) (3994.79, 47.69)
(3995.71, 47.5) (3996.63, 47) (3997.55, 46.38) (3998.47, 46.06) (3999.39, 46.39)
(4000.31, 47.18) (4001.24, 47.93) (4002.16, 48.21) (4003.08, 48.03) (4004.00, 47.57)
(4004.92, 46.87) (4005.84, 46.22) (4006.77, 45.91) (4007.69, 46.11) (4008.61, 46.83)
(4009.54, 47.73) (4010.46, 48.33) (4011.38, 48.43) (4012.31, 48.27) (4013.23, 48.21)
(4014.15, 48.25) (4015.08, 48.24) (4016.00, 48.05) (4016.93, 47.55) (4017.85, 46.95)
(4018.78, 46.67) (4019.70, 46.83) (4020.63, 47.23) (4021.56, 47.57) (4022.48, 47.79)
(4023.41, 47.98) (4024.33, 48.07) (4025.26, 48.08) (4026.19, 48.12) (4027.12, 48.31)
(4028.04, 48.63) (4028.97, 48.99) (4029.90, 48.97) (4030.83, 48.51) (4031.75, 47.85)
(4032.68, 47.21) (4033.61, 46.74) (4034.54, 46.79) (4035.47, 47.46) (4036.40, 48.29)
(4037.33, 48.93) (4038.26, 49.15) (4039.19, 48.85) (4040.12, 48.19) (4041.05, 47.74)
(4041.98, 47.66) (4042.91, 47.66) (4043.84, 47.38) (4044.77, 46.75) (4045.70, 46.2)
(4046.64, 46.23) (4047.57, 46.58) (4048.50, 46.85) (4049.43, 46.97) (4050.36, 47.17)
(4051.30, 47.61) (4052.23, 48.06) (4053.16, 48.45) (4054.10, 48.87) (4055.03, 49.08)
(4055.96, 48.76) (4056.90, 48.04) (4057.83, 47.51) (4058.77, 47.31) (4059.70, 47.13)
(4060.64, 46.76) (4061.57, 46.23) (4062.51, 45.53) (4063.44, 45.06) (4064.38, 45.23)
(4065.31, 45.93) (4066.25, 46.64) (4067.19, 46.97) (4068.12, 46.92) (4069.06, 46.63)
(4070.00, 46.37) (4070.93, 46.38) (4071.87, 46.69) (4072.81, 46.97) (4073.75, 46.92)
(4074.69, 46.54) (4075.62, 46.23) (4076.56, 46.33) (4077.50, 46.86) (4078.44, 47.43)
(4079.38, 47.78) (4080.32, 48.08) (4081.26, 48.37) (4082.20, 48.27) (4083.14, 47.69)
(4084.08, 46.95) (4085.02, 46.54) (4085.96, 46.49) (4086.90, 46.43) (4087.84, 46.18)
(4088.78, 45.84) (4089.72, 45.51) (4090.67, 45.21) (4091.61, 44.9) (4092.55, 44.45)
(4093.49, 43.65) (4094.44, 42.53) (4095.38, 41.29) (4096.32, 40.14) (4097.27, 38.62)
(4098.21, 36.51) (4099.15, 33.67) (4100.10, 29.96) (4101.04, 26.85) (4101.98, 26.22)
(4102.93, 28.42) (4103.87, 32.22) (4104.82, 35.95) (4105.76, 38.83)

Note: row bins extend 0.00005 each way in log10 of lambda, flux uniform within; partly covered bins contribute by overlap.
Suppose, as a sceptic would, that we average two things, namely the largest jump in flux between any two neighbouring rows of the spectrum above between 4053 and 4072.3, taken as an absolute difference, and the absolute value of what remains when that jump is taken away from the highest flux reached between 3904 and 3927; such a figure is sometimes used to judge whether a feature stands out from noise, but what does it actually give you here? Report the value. 24.2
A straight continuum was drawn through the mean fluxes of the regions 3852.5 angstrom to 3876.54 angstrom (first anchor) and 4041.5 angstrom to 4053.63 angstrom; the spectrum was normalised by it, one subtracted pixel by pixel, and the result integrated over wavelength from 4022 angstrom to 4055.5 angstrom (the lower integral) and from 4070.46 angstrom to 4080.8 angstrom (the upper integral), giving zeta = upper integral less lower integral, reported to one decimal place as -0.6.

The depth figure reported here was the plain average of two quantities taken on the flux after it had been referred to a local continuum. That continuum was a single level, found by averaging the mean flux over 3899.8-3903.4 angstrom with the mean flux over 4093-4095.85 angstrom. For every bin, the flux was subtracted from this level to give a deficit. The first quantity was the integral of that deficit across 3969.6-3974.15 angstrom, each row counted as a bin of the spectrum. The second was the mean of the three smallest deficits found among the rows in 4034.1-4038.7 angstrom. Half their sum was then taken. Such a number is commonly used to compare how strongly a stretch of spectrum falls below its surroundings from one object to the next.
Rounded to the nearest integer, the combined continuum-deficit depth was 28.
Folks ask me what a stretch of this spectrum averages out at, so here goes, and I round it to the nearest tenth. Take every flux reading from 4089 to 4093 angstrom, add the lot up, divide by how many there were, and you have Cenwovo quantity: 45.0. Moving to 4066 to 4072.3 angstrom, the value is 46.7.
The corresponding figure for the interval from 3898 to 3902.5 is 43.4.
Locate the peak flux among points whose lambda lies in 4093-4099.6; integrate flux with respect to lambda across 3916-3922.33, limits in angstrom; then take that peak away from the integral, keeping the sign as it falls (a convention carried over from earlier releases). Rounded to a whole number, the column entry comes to 241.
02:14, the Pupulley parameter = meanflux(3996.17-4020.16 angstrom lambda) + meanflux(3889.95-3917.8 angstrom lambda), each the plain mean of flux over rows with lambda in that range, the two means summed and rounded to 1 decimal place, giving 91.0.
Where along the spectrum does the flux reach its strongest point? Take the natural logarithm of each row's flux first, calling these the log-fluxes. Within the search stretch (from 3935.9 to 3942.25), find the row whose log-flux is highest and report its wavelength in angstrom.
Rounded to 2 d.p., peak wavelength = 3941.80 angstrom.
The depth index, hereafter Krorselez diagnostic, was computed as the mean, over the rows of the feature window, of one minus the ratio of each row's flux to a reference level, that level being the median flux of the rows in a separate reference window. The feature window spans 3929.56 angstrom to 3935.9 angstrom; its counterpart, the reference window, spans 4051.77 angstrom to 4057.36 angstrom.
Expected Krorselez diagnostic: 0.36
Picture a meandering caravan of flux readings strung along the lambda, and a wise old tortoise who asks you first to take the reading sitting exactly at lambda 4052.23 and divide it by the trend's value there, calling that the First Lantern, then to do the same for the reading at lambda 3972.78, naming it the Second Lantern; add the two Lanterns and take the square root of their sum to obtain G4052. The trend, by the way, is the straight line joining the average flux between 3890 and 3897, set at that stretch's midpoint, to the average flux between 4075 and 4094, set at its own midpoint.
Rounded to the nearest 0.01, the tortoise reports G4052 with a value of 1.38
